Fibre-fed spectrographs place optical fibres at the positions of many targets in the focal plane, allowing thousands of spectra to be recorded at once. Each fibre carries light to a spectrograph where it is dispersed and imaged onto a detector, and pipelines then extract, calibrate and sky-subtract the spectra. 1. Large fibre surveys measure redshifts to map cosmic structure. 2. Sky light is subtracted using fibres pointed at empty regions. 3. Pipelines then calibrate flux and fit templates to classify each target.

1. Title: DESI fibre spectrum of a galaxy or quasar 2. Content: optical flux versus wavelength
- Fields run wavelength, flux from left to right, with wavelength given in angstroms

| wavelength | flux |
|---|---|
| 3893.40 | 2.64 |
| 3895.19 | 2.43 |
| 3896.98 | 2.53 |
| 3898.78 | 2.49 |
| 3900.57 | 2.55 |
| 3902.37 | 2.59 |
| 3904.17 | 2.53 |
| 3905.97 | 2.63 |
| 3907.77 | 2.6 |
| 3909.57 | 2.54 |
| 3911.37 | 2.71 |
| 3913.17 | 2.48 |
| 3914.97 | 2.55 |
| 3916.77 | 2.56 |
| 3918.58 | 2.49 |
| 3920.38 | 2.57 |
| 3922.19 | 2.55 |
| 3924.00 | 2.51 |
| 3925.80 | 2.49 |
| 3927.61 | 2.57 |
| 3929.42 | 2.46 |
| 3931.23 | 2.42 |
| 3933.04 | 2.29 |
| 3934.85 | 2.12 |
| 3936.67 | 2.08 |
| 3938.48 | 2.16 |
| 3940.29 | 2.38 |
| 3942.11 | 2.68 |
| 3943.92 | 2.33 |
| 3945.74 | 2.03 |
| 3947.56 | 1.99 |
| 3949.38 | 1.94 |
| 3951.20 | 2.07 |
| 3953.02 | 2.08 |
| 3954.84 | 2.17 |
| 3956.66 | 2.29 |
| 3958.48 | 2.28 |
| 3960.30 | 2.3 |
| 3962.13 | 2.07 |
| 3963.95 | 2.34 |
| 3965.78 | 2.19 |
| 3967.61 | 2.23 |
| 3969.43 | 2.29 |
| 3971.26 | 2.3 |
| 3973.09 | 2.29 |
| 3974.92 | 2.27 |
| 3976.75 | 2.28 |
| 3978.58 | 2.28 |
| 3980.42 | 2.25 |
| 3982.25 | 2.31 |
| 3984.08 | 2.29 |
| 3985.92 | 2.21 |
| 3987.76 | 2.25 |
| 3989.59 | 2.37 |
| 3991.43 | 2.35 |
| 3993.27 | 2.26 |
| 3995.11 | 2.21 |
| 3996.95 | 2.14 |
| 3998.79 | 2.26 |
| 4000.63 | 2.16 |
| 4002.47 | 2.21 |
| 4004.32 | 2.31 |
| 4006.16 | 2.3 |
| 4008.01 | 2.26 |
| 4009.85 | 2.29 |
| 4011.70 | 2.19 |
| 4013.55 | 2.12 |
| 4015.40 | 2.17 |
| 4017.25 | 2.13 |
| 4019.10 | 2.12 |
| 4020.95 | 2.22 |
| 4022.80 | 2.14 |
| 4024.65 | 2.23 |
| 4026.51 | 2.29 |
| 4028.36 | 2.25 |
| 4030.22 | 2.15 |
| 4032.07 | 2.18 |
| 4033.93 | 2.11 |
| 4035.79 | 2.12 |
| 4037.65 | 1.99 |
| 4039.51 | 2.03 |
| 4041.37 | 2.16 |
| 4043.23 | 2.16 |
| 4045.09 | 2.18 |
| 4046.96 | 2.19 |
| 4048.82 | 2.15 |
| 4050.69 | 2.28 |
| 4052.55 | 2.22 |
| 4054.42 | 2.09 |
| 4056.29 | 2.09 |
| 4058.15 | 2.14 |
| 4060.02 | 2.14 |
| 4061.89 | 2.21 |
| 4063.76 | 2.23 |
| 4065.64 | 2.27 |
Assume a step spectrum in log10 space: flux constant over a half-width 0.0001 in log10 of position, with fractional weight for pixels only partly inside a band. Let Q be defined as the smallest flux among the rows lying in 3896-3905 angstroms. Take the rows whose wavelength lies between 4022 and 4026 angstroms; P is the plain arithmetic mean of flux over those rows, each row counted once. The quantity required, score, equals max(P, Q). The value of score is 2.49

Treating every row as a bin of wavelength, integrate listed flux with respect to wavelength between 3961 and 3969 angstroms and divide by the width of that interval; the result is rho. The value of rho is 2.21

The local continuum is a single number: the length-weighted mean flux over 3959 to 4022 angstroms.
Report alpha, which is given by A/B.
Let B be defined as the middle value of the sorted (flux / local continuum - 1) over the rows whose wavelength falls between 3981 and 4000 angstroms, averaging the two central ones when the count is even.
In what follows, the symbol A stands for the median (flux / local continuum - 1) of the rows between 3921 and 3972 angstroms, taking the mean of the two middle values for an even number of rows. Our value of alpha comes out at 2.6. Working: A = 0.022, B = 0.01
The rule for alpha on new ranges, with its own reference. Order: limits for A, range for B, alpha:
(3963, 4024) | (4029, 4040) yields -0.1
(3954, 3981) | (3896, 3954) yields 0.2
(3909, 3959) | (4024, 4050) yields -1.9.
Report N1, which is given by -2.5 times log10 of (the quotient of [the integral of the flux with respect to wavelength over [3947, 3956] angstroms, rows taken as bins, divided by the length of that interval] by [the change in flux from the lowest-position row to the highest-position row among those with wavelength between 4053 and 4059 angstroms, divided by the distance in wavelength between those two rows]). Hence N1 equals -5.47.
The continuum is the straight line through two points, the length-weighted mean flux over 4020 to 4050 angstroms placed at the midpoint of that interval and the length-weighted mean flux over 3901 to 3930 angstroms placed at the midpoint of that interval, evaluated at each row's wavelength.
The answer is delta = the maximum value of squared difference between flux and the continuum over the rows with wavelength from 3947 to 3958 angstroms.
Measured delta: 0.251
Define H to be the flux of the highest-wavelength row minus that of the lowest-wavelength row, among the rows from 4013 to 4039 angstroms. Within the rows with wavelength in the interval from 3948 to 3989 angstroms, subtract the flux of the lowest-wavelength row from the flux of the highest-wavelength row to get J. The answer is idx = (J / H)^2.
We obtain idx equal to 5.7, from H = -0.13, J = 0.3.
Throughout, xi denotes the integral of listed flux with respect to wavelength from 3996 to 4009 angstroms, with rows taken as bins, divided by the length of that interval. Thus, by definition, 2.24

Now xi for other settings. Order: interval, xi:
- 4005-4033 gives 2.20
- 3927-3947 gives 2.31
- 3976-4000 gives 2.26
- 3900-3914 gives 2.58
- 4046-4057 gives 2.17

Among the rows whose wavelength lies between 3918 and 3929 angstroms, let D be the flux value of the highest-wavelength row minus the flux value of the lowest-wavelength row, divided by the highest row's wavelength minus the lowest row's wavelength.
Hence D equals 0.009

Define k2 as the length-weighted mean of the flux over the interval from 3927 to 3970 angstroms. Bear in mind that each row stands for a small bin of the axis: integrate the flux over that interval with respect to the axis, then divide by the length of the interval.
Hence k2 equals 2.24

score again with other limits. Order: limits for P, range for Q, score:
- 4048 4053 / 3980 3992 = 2.22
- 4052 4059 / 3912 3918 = 2.48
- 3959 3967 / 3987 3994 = 2.25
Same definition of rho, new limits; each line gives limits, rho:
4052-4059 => 2.13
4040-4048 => 2.16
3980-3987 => 2.27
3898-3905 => 2.54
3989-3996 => 2.29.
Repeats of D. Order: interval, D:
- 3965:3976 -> 0.009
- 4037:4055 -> 0.006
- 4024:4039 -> -0.018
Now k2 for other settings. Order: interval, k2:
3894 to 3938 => 2.49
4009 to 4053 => 2.17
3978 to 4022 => 2.23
